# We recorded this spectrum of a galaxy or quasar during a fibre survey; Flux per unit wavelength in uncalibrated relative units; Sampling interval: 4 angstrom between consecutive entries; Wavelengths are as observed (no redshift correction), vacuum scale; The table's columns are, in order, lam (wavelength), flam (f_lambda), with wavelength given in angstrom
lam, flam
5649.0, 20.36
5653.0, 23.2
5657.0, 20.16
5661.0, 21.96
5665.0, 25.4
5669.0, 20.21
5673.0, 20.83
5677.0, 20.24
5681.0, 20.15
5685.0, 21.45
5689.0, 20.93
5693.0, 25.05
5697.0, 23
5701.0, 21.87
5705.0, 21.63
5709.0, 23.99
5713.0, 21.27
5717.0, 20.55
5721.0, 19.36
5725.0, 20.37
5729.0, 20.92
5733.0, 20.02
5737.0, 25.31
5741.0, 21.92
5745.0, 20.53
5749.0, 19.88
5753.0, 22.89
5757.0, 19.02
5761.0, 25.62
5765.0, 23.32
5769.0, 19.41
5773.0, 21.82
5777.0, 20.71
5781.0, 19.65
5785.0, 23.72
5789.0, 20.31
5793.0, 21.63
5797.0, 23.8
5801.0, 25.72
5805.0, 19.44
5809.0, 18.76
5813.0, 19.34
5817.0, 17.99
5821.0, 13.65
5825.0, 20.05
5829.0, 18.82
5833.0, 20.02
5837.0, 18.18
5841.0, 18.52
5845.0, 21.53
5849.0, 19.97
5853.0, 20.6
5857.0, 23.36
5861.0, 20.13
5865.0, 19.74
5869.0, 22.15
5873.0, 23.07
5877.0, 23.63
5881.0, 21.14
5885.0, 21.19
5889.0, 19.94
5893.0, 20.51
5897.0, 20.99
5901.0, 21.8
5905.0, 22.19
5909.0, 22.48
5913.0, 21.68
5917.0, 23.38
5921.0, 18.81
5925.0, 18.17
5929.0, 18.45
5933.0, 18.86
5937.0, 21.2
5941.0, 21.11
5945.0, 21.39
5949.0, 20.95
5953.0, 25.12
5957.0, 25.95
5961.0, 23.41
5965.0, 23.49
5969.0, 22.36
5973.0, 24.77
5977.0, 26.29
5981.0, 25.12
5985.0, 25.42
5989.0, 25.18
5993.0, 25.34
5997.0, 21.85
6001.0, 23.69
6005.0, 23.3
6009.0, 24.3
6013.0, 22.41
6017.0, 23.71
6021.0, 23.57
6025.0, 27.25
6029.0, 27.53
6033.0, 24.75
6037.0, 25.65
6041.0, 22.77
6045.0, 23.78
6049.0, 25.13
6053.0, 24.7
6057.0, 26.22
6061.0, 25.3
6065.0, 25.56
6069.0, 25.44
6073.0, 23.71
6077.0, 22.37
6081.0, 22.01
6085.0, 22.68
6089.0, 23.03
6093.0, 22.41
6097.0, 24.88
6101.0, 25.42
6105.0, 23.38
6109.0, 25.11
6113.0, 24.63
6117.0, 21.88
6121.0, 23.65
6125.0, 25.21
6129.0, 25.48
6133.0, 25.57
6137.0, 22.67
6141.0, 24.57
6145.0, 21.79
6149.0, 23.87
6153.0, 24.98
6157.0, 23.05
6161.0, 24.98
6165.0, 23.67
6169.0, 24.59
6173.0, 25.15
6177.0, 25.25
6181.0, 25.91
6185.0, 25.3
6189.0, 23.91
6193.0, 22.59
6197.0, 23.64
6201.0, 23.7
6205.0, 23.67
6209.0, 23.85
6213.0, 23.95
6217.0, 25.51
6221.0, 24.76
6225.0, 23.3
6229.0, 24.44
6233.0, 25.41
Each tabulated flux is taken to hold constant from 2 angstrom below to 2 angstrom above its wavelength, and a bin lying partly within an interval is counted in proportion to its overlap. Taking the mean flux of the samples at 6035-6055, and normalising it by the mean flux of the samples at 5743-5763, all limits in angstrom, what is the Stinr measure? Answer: 1.13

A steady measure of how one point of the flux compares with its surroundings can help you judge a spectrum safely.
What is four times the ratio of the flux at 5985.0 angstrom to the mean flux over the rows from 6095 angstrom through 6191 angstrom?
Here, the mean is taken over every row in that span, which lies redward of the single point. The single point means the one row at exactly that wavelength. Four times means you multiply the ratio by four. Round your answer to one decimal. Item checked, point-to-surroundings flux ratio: 4.2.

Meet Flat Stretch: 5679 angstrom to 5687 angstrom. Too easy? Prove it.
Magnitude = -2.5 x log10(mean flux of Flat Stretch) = -3.30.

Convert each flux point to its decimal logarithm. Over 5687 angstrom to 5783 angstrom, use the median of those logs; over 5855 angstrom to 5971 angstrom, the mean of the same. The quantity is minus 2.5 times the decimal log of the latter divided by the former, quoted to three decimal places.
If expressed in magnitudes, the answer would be -0.007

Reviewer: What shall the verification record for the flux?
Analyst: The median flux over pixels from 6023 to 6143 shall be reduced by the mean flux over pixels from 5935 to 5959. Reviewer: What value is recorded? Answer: 2.1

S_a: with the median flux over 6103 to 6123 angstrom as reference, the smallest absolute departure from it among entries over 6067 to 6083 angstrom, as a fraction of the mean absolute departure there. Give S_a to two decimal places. 0.05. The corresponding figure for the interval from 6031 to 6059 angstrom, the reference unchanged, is 0.10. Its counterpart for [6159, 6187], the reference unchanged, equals 0.02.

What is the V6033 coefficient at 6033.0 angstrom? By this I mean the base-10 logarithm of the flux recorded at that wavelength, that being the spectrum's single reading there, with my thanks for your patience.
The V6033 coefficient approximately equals 1.394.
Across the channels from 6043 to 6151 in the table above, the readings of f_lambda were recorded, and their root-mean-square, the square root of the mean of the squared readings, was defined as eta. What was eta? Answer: 24.1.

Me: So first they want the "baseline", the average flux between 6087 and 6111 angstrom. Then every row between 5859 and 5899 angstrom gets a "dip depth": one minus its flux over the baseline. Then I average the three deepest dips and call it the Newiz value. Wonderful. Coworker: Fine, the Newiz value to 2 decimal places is 0.17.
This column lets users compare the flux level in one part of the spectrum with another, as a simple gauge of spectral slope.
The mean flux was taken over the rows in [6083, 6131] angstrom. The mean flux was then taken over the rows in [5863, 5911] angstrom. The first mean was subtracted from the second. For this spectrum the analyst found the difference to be -2.4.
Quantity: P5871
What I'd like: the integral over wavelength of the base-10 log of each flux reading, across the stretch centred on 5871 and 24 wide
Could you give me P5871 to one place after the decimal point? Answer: 32.0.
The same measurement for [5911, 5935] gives 31.1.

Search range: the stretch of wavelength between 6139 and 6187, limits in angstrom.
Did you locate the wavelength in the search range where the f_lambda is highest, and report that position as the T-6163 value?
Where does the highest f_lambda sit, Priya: 6181.0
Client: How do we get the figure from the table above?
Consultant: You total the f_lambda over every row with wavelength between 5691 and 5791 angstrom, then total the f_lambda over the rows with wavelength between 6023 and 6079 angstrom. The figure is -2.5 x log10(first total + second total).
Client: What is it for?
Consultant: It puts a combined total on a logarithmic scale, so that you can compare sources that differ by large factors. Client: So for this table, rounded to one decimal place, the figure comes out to -7.4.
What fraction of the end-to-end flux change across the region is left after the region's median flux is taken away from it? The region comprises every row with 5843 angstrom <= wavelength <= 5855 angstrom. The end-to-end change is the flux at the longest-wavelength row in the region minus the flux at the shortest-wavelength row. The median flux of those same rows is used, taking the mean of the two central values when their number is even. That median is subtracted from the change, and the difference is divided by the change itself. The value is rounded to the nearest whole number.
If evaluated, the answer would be 23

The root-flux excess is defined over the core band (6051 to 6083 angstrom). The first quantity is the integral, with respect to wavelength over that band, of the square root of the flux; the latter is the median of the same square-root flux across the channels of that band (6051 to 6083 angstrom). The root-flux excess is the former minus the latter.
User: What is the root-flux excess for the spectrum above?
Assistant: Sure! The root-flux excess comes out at 153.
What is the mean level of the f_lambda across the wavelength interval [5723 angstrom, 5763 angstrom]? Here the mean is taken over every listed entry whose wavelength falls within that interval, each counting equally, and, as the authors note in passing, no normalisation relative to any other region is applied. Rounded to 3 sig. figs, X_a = 21.6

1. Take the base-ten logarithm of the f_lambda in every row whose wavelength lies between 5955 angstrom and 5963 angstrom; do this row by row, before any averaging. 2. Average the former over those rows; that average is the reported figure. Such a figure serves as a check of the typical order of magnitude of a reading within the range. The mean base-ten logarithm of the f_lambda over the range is 1.39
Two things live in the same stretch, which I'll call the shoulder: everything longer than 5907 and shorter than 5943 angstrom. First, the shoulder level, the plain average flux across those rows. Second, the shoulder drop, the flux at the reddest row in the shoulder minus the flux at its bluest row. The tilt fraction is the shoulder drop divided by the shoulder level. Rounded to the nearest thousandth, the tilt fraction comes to -0.067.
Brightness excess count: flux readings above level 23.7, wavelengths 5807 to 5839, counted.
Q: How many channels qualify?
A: 0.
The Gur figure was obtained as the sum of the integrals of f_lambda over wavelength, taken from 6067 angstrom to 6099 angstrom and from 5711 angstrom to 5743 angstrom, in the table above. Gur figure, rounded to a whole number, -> 1425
